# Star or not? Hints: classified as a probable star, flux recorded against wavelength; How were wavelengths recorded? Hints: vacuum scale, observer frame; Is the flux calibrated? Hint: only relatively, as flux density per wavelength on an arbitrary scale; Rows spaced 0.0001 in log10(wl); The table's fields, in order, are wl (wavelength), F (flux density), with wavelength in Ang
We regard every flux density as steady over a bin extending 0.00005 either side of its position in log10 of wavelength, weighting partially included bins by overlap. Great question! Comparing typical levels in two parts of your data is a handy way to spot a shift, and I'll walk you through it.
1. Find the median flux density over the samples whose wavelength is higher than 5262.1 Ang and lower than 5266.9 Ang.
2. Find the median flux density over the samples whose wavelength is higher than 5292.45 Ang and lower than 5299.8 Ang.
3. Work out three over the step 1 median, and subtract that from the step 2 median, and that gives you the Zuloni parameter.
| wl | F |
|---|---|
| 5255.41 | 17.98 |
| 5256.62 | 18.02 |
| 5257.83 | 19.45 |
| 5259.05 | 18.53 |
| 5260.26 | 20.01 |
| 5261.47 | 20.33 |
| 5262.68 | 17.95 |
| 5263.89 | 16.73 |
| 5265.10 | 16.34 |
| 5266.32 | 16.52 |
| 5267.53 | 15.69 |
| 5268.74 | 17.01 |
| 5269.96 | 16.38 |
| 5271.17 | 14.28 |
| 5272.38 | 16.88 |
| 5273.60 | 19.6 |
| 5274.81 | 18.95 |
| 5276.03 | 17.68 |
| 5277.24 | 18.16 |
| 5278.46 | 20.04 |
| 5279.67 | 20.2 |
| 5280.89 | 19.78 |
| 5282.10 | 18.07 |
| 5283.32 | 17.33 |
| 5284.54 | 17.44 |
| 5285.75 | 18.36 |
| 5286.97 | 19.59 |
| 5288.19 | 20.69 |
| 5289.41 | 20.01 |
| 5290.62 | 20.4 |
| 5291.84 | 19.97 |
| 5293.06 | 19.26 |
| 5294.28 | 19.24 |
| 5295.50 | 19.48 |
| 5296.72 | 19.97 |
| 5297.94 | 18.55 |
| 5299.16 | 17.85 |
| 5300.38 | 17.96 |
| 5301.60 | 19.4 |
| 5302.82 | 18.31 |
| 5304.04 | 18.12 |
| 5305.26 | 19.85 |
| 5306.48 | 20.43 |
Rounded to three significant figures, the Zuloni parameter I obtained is 19.1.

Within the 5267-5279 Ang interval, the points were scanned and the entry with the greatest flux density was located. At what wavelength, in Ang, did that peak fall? 5278.46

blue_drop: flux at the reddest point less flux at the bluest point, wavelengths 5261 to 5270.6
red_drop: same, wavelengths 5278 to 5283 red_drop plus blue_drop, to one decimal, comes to -5.9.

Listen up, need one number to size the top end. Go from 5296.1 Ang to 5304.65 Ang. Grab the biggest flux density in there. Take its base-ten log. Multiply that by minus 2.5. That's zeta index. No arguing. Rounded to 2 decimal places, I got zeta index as -3.25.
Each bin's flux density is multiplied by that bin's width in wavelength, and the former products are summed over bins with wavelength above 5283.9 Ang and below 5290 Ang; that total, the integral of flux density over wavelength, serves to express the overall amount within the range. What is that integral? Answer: 117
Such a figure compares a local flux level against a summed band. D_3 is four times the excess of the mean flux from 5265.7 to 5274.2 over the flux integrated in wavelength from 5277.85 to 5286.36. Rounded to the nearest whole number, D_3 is -572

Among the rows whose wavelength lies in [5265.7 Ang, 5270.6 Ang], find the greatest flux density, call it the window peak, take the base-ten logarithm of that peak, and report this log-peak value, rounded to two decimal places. 1.23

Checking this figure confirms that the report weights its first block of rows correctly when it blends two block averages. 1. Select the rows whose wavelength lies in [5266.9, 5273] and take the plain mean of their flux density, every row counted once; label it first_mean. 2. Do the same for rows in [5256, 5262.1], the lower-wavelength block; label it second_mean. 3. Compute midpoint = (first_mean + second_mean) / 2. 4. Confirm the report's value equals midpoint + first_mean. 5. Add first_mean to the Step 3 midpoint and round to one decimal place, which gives 33.7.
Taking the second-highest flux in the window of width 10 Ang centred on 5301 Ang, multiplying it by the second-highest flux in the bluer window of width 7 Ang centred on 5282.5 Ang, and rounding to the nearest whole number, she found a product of 393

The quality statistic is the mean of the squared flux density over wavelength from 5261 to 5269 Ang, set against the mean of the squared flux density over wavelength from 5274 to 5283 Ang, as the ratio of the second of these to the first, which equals 1.21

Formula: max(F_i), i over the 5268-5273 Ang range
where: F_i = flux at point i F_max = 17.01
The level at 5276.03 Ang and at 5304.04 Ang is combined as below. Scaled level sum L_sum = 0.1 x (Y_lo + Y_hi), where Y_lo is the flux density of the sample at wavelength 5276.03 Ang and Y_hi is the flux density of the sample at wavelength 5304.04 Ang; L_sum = 3.58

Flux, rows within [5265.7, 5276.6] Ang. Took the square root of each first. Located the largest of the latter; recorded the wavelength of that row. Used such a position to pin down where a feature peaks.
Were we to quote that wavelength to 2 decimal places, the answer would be 5273.60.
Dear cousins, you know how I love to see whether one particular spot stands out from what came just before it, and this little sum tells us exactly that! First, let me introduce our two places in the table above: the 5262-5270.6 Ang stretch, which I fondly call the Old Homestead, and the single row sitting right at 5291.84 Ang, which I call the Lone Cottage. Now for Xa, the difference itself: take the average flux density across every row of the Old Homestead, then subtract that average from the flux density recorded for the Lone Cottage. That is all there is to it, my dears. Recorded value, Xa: 3.3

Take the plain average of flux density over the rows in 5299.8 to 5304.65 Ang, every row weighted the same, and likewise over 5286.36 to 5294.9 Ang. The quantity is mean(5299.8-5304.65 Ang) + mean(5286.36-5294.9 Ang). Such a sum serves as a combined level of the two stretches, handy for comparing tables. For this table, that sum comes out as 38.3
